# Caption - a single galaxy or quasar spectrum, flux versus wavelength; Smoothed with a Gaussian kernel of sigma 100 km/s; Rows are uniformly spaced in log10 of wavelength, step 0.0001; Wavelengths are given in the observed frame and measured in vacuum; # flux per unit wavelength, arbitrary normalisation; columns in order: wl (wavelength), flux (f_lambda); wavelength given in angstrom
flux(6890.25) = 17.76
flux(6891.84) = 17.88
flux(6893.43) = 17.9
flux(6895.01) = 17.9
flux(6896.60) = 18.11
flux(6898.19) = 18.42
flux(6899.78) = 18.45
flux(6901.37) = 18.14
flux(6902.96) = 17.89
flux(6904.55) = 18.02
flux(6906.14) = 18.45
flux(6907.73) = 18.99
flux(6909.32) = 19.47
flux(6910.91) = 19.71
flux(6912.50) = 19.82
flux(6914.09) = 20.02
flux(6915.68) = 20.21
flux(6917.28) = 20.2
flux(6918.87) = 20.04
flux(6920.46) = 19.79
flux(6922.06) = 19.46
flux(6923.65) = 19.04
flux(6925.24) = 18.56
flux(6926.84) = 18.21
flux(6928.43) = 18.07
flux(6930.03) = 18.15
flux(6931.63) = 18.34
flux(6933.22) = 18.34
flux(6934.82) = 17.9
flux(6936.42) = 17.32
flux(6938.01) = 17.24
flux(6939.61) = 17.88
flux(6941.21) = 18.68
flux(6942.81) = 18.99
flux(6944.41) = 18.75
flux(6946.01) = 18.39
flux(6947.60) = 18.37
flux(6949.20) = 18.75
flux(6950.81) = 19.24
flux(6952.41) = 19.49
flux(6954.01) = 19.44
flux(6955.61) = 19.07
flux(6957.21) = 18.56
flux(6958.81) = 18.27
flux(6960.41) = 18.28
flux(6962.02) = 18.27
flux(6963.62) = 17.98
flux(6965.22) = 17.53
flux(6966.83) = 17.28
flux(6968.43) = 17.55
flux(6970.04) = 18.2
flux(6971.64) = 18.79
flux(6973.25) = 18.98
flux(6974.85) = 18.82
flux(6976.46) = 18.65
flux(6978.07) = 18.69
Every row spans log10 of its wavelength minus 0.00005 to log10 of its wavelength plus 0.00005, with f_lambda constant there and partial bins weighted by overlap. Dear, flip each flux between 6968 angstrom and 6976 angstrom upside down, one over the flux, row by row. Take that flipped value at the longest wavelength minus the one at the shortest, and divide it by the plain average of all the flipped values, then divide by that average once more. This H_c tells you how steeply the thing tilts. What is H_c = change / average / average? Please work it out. -1.3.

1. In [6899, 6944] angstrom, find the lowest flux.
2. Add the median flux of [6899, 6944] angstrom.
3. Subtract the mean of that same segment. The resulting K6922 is 17.0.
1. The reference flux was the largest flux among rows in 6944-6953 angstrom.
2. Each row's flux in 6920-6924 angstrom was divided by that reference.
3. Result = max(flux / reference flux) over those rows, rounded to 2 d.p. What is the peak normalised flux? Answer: 1.02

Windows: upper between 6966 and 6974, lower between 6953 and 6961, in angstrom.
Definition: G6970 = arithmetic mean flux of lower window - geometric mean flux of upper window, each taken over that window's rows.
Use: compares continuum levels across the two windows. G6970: 0.6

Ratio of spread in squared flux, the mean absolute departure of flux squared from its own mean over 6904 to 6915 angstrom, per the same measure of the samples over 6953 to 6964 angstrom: 1.6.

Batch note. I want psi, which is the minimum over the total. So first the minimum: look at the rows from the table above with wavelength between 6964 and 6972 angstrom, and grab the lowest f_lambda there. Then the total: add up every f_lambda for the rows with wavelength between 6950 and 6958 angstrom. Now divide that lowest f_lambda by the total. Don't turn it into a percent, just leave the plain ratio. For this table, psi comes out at 0.180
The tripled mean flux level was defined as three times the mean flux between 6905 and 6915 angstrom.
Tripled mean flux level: 58.2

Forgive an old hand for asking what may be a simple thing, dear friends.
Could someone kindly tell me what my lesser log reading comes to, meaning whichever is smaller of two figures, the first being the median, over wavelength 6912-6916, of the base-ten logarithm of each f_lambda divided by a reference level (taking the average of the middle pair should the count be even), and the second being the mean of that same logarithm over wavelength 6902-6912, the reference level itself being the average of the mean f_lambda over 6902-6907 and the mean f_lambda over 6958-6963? 0.013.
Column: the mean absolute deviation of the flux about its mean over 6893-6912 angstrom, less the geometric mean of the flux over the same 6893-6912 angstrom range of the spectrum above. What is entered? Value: -18.0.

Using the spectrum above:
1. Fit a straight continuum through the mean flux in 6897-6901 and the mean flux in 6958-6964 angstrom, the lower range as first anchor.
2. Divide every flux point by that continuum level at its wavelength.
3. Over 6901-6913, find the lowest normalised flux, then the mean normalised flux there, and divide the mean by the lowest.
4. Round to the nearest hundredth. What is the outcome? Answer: 1.05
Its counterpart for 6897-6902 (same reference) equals 1.01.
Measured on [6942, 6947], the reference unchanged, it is 1.02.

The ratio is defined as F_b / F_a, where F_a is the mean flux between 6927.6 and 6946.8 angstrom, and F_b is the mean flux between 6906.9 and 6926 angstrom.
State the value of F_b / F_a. 1.08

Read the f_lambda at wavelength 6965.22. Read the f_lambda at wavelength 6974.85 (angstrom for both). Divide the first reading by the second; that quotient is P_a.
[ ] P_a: 0.93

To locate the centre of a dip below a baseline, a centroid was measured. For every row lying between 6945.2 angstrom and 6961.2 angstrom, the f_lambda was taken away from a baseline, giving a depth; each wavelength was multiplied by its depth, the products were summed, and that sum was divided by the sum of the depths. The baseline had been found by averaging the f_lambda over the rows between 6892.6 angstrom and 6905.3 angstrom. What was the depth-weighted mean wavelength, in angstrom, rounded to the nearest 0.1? 6952.8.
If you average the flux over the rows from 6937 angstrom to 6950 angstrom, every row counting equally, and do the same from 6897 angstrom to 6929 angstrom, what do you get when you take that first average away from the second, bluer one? 0.67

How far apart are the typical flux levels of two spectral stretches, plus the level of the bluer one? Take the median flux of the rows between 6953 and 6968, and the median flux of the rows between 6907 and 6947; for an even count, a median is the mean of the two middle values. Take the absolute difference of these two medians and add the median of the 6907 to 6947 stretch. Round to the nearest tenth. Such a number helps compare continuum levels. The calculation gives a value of 19.2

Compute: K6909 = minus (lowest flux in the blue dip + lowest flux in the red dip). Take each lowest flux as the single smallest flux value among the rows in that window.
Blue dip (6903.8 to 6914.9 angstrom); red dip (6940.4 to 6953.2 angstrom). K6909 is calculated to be -36.4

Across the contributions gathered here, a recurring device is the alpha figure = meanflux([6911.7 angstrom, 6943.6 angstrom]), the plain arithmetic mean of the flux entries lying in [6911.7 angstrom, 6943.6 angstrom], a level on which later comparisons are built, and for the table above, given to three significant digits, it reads 18.8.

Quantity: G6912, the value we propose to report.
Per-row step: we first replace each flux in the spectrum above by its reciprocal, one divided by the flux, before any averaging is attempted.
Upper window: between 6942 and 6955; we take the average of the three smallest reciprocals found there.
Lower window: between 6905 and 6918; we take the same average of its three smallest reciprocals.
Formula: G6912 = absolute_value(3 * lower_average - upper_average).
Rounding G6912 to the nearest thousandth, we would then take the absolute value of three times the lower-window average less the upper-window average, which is 0.097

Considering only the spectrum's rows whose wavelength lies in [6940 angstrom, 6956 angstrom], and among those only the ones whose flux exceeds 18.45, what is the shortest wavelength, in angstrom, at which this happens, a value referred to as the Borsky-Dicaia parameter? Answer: 6941.21 angstrom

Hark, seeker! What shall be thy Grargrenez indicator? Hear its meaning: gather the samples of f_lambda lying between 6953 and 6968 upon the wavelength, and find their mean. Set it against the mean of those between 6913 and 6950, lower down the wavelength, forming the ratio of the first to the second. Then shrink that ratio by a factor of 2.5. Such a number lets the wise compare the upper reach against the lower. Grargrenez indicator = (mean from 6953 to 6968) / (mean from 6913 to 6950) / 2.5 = 0.391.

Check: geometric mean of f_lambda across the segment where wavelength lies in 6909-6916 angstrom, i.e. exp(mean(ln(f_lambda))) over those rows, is 19.8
